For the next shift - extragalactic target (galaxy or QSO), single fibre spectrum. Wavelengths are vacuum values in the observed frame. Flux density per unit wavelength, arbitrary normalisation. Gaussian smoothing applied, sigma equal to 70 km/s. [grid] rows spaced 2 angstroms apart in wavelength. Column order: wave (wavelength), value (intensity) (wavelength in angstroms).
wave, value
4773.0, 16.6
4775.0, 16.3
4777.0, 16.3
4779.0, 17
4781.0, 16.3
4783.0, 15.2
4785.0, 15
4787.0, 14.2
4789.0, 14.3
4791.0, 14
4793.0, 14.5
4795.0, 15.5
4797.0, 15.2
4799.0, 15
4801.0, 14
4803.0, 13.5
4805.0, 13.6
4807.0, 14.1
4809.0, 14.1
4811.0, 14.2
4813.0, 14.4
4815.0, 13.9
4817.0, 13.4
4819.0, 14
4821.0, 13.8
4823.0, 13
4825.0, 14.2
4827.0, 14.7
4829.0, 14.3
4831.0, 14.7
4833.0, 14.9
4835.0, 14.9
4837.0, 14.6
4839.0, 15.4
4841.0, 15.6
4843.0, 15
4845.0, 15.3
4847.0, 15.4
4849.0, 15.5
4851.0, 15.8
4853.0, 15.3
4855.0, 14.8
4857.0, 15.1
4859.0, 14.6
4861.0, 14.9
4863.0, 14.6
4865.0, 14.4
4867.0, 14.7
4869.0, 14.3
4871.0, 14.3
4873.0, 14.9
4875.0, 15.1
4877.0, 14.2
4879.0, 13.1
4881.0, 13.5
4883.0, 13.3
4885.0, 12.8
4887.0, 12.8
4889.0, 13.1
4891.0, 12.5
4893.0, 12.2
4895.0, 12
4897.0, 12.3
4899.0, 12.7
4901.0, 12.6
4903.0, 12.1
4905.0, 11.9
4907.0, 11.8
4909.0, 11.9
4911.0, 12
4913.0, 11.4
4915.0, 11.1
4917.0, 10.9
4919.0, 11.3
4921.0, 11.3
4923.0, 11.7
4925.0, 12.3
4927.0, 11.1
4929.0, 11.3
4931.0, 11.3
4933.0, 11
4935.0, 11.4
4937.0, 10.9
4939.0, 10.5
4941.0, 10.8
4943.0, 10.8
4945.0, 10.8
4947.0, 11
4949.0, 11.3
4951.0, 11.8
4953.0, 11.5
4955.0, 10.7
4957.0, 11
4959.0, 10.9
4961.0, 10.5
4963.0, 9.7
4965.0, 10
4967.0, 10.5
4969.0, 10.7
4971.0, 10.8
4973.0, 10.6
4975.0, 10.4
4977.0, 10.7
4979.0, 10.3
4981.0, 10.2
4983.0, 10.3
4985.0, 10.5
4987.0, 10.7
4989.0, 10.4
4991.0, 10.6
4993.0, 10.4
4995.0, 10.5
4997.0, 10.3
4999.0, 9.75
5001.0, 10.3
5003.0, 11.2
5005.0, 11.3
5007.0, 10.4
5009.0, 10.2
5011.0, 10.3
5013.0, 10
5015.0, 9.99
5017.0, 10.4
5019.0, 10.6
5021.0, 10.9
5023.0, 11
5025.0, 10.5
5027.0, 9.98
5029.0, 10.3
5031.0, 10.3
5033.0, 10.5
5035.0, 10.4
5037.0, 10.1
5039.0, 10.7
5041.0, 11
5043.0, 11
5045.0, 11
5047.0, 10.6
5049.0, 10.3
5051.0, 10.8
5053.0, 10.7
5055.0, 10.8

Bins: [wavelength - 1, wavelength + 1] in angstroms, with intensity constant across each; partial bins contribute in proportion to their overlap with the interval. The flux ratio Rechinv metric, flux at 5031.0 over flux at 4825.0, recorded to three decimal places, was 0.725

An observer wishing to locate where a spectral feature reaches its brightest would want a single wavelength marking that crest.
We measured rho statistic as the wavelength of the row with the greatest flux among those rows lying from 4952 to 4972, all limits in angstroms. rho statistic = 4953.0 angstroms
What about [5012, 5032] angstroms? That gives 5023.0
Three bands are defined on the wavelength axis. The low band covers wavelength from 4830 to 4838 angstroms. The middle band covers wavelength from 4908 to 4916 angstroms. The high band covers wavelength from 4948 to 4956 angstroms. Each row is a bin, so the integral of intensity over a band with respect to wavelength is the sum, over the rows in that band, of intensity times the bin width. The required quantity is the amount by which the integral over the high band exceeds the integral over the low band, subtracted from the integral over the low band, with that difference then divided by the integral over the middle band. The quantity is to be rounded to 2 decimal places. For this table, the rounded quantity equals 1.57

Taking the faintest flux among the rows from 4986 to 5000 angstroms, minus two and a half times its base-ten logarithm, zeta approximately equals -2.47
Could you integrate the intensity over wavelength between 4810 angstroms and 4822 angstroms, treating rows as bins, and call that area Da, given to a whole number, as 167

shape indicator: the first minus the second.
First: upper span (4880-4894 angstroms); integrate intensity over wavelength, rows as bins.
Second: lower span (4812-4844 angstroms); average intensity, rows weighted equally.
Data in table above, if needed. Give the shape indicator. 166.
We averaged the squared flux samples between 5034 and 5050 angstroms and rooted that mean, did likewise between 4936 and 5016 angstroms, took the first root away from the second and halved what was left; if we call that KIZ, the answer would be 0.0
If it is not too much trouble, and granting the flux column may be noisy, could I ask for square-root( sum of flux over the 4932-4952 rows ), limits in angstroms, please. 10.5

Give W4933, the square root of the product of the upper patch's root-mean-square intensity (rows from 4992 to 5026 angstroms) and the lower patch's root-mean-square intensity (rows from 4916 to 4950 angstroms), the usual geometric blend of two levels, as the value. 10.8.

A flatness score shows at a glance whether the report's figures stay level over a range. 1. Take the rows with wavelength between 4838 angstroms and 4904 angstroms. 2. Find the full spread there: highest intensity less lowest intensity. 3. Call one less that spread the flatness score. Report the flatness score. -2.8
